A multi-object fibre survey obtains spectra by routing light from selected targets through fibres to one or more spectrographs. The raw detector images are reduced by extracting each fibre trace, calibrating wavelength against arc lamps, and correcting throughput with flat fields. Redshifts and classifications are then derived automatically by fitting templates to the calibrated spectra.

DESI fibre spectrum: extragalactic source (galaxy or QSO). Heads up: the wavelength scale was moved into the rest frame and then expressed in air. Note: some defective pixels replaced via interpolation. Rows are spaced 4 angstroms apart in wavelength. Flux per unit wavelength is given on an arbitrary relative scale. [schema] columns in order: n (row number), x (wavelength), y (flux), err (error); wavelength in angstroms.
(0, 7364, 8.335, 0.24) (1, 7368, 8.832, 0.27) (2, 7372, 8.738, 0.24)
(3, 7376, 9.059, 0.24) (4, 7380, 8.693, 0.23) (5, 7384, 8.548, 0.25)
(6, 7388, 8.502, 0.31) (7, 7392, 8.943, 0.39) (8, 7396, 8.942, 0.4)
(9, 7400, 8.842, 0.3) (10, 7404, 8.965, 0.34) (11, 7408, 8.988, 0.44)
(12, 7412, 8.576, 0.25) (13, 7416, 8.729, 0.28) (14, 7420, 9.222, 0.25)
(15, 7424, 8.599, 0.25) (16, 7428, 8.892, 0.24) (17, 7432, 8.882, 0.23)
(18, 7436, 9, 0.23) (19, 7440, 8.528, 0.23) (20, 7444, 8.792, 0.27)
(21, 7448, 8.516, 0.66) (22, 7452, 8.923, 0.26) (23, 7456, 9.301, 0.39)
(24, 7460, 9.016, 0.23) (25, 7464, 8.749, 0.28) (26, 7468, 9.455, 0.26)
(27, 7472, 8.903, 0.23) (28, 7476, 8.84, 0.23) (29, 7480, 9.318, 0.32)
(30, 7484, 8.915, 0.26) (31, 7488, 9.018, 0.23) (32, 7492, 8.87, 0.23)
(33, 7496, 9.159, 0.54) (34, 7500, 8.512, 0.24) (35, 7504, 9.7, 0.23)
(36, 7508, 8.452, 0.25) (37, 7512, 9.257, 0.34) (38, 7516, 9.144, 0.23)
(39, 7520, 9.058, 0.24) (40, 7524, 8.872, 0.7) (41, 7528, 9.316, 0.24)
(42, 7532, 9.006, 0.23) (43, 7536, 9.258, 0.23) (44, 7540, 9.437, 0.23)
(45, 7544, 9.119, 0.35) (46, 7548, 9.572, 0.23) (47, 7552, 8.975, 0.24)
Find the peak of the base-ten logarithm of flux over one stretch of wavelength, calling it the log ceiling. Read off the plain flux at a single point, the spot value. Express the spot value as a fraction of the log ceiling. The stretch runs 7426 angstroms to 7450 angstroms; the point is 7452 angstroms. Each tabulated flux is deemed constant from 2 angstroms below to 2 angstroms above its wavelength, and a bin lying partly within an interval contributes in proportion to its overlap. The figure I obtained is 9.35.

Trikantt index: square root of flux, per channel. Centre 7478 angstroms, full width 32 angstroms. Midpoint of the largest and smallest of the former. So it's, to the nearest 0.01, 3.02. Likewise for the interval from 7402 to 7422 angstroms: 2.98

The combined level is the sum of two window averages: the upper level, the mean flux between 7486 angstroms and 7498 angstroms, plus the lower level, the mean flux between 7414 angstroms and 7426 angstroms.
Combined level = 17.9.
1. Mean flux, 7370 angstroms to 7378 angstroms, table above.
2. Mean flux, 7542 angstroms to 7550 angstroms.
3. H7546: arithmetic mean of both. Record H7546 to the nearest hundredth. 9.12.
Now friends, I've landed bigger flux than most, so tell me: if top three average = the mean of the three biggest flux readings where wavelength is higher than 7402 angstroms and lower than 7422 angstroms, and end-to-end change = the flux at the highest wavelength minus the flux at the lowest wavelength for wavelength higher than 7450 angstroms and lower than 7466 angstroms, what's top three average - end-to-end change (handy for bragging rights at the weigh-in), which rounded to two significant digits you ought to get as 9.2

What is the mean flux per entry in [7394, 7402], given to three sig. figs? 8.89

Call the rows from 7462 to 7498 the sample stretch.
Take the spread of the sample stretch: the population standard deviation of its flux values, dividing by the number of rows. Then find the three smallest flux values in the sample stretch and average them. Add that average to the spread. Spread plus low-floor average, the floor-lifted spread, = 9.04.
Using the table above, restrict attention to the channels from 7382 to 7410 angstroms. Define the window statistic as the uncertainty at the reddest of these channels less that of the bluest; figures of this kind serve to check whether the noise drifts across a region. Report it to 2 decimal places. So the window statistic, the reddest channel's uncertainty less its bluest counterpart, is 0.19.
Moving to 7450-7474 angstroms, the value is -0.03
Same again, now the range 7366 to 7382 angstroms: -0.04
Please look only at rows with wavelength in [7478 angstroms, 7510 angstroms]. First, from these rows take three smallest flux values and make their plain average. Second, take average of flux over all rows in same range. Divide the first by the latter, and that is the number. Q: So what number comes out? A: 0.958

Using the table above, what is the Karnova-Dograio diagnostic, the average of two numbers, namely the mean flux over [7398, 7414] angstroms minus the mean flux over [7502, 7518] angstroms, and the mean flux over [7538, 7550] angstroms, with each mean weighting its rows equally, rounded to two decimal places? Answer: 4.54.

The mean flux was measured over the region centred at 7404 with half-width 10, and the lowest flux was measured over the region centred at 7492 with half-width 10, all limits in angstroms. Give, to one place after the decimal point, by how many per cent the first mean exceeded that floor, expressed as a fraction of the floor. 4.1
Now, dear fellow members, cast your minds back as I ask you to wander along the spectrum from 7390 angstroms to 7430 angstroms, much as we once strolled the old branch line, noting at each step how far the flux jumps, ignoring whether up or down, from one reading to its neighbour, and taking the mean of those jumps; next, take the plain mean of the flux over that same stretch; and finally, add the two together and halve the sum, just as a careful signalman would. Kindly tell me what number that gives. 4.56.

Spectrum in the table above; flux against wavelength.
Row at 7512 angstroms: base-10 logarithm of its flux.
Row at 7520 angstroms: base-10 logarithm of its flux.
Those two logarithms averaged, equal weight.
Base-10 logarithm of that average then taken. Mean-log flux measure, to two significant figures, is -0.017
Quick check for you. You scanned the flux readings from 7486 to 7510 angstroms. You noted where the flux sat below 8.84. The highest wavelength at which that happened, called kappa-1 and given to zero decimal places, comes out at 7508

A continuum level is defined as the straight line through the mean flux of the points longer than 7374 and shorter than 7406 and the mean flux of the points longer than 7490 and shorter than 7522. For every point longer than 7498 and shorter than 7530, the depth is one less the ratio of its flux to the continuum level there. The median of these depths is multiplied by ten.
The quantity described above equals -0.067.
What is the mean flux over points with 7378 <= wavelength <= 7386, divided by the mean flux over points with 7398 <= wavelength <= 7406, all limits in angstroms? 0.97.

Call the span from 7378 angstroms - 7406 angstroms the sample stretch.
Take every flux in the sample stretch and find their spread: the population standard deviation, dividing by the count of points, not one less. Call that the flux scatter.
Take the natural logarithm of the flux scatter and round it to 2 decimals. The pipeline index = -1.71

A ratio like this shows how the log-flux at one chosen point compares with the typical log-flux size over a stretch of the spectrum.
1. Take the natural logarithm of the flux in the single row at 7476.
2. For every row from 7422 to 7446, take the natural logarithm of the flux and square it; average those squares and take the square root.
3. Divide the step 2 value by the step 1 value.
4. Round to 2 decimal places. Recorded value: 1.00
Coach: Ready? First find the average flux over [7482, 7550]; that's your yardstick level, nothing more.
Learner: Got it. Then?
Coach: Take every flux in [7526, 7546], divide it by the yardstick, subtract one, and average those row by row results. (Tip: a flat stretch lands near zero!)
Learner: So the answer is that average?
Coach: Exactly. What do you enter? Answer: 0.014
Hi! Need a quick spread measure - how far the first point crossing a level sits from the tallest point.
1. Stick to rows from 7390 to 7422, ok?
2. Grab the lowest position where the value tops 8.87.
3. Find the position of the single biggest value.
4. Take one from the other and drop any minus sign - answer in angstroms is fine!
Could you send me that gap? 28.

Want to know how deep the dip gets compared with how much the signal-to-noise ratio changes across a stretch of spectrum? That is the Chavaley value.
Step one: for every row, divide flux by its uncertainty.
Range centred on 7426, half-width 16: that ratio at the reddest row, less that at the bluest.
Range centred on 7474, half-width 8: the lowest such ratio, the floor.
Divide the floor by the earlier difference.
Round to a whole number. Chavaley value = 10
